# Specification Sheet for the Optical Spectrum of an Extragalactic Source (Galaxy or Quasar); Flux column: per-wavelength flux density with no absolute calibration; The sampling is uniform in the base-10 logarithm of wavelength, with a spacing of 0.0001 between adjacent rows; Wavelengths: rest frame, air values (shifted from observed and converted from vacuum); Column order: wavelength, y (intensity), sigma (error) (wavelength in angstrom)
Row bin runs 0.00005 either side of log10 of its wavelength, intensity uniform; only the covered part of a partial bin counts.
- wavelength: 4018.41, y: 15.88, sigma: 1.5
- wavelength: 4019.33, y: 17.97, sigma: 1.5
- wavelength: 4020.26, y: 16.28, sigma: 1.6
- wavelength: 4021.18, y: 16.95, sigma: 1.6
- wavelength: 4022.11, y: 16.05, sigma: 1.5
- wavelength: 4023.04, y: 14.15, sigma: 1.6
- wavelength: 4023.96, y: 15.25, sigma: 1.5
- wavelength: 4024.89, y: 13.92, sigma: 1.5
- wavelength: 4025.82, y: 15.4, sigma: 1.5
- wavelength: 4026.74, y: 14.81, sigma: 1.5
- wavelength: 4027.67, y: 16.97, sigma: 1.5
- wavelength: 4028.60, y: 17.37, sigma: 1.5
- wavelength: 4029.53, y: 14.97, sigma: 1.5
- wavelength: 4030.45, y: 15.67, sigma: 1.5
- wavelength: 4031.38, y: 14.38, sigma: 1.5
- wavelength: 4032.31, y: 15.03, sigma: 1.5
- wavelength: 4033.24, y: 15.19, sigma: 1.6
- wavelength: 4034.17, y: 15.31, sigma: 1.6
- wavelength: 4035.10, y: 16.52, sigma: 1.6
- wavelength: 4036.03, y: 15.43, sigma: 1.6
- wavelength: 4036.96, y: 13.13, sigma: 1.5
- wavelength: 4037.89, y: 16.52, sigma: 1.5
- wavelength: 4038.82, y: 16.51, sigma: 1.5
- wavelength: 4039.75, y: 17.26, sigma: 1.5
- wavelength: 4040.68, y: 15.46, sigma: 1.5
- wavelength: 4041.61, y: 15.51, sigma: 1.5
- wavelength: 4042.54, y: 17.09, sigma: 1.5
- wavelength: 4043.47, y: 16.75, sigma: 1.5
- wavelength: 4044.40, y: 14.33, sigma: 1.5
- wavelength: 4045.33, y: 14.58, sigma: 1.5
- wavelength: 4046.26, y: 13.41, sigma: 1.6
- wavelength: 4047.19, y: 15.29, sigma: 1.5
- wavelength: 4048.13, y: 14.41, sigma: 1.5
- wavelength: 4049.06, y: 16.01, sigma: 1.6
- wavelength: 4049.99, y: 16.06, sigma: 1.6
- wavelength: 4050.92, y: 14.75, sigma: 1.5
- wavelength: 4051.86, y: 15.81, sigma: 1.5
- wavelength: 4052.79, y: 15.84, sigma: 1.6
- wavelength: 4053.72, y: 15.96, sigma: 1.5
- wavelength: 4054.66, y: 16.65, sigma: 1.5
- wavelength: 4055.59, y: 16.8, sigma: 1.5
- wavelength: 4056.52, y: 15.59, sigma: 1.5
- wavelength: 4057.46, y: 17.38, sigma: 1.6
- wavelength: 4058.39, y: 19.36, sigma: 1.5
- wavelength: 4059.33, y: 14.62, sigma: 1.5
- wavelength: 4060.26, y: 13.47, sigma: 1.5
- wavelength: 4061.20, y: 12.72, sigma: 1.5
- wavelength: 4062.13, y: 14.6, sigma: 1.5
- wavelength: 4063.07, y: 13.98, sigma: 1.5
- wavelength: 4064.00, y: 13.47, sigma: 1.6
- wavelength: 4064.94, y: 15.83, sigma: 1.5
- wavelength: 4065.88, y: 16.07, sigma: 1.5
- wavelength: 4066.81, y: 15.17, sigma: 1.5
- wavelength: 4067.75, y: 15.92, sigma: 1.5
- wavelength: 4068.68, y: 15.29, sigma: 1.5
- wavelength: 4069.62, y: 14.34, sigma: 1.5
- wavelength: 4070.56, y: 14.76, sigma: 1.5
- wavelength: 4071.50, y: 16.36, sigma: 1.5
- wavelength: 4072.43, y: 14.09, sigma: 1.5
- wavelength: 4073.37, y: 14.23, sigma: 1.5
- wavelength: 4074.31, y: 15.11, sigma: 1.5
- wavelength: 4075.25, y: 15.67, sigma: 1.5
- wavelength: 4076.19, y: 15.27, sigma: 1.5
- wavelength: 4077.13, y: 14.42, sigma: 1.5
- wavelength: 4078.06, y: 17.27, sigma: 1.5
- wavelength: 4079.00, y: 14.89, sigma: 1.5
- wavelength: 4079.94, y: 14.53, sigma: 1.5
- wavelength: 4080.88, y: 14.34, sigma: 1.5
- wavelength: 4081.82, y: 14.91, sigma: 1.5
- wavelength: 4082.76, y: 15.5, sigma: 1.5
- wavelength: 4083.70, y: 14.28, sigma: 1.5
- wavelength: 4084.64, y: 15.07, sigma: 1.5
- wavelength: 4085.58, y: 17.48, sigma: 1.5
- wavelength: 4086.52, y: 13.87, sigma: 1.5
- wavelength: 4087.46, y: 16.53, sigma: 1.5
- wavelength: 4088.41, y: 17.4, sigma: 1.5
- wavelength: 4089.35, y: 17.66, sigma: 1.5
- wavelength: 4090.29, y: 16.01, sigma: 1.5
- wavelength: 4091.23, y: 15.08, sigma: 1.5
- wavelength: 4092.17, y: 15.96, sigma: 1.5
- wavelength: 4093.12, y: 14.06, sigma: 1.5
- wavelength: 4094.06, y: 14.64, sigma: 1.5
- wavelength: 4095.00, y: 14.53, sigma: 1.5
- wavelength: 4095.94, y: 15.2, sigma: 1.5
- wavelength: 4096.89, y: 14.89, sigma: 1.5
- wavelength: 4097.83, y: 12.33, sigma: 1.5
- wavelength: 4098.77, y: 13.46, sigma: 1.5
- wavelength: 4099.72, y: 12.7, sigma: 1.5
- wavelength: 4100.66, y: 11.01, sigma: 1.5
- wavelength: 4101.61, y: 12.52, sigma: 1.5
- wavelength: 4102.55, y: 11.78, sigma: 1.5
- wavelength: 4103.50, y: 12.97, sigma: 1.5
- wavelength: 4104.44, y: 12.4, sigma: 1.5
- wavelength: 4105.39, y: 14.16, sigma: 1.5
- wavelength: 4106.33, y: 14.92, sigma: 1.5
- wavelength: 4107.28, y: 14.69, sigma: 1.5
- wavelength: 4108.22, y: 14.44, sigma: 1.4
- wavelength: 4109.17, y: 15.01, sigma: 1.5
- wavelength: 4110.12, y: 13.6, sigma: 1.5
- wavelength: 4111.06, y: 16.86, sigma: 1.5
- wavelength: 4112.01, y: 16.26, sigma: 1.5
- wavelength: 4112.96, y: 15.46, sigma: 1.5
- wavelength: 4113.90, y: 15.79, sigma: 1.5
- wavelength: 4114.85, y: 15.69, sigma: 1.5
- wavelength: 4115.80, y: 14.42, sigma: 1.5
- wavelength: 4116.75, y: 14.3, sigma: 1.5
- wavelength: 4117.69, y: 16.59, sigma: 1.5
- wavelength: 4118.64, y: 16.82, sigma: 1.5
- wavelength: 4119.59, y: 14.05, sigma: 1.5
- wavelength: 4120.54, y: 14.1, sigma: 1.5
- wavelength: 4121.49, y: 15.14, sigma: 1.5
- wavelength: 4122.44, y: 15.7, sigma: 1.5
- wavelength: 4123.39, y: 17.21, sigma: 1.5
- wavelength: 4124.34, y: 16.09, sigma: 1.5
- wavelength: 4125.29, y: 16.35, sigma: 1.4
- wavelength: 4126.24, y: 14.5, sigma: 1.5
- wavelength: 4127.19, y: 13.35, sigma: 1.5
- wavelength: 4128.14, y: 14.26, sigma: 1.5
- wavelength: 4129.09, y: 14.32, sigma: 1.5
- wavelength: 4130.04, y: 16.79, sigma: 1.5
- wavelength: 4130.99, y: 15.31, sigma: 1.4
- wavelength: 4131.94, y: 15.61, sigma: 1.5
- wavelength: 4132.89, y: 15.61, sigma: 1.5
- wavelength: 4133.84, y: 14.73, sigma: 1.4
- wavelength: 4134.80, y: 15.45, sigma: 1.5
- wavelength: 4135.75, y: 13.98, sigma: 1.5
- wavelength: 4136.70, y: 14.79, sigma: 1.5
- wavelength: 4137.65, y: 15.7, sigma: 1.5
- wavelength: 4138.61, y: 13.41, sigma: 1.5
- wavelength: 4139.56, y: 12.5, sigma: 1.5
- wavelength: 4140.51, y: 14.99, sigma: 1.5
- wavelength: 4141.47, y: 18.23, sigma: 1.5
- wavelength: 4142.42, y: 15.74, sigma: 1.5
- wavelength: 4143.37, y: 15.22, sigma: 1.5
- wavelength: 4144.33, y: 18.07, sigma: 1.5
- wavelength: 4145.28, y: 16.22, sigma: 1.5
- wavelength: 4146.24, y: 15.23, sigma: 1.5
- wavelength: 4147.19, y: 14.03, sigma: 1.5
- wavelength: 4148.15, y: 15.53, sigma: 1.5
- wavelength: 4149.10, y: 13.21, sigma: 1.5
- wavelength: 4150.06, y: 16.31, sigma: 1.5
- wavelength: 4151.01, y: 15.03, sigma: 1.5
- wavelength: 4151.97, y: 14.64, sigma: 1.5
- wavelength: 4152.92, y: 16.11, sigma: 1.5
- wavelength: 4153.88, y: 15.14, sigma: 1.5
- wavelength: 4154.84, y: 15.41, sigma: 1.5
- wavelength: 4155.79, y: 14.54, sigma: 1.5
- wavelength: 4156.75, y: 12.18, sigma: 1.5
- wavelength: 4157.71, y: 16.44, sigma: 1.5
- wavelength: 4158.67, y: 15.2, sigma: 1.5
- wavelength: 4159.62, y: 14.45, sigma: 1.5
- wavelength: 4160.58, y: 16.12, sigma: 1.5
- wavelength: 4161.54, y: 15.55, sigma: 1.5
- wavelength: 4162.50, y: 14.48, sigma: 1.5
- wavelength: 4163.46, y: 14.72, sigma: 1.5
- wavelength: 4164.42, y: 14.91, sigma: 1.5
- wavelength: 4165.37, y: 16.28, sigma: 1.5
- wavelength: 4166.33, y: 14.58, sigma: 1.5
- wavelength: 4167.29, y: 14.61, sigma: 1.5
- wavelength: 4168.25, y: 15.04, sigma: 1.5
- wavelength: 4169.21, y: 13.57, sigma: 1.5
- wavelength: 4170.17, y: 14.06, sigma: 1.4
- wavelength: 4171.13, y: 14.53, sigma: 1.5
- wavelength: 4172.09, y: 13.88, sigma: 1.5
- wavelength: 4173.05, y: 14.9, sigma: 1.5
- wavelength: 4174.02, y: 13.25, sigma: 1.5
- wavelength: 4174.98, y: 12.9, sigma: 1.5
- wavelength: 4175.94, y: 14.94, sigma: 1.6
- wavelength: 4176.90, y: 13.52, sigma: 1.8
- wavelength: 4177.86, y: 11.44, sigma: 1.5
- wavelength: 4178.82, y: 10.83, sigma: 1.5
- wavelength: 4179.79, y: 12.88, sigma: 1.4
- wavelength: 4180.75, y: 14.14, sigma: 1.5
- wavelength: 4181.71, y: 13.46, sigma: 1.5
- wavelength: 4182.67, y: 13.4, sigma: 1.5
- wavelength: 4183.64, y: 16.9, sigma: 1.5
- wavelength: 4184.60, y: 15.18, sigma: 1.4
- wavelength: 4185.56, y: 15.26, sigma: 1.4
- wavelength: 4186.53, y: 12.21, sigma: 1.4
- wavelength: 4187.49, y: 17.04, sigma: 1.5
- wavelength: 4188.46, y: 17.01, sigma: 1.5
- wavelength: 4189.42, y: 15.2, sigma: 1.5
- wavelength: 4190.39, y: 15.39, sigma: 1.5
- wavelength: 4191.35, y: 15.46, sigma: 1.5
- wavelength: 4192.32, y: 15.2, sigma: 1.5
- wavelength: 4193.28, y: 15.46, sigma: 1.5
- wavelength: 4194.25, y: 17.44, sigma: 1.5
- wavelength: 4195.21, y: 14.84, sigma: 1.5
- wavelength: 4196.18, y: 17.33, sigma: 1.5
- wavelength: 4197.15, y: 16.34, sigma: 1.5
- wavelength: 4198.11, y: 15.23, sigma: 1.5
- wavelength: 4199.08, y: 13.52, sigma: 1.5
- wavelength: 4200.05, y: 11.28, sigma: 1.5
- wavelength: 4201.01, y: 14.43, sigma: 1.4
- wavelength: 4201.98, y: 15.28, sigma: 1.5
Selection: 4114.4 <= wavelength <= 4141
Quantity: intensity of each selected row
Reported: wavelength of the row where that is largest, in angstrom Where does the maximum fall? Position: 4123.39 angstrom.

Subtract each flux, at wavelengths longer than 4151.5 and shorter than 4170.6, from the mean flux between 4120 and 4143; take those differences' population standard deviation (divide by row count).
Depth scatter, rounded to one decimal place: 1.0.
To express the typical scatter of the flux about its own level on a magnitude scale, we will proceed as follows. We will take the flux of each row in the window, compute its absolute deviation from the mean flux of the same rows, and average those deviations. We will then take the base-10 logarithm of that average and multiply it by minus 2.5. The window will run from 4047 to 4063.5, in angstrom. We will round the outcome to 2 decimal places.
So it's -0.15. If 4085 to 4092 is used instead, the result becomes -0.12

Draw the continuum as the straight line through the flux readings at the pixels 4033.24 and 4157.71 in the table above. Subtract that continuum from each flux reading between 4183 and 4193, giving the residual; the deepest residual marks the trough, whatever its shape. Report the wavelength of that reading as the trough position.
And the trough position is 4186.53 angstrom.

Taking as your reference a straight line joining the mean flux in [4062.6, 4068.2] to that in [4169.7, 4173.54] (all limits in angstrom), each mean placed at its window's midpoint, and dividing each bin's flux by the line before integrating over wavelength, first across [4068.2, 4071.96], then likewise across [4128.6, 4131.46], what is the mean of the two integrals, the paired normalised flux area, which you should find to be 3.4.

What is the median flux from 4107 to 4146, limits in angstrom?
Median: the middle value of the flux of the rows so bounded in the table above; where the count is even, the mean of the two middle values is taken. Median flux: 15.3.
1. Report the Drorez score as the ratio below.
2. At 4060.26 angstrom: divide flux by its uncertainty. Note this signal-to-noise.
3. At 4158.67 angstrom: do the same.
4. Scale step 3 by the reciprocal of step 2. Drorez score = 1.13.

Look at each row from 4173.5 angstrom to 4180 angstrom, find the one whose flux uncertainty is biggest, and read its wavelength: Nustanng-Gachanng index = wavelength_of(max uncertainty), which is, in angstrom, 4176.90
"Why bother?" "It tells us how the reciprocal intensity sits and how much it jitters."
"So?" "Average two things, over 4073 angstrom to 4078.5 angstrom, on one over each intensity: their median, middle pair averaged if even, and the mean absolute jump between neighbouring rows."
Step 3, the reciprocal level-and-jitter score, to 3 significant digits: 0.0353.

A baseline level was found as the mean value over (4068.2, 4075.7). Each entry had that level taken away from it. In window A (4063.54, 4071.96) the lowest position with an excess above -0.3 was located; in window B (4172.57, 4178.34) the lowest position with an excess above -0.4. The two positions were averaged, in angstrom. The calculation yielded 4119.0 angstrom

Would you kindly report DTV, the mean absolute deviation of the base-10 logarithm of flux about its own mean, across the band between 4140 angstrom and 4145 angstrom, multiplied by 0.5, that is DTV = 0.018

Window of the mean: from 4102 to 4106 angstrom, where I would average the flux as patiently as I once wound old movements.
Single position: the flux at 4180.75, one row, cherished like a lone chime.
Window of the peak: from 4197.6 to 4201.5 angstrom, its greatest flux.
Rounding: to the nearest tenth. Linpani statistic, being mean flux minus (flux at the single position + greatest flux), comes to -16.5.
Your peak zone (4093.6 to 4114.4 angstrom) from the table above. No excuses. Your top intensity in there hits 16.86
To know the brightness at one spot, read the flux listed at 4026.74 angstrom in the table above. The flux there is 14.81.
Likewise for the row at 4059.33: 14.62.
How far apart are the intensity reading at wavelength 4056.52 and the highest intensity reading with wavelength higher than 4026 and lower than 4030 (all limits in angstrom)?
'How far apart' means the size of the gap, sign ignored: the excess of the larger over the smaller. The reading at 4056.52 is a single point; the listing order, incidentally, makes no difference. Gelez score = 1.8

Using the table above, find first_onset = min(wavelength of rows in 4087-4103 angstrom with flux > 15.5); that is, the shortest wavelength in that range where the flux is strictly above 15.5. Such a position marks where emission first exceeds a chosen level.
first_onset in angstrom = 4087.46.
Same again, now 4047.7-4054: 4049.06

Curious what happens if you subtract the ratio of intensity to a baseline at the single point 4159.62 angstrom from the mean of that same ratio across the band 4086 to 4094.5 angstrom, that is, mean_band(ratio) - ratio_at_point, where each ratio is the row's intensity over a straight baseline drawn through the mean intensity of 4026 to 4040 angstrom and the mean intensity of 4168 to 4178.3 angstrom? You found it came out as 0.02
